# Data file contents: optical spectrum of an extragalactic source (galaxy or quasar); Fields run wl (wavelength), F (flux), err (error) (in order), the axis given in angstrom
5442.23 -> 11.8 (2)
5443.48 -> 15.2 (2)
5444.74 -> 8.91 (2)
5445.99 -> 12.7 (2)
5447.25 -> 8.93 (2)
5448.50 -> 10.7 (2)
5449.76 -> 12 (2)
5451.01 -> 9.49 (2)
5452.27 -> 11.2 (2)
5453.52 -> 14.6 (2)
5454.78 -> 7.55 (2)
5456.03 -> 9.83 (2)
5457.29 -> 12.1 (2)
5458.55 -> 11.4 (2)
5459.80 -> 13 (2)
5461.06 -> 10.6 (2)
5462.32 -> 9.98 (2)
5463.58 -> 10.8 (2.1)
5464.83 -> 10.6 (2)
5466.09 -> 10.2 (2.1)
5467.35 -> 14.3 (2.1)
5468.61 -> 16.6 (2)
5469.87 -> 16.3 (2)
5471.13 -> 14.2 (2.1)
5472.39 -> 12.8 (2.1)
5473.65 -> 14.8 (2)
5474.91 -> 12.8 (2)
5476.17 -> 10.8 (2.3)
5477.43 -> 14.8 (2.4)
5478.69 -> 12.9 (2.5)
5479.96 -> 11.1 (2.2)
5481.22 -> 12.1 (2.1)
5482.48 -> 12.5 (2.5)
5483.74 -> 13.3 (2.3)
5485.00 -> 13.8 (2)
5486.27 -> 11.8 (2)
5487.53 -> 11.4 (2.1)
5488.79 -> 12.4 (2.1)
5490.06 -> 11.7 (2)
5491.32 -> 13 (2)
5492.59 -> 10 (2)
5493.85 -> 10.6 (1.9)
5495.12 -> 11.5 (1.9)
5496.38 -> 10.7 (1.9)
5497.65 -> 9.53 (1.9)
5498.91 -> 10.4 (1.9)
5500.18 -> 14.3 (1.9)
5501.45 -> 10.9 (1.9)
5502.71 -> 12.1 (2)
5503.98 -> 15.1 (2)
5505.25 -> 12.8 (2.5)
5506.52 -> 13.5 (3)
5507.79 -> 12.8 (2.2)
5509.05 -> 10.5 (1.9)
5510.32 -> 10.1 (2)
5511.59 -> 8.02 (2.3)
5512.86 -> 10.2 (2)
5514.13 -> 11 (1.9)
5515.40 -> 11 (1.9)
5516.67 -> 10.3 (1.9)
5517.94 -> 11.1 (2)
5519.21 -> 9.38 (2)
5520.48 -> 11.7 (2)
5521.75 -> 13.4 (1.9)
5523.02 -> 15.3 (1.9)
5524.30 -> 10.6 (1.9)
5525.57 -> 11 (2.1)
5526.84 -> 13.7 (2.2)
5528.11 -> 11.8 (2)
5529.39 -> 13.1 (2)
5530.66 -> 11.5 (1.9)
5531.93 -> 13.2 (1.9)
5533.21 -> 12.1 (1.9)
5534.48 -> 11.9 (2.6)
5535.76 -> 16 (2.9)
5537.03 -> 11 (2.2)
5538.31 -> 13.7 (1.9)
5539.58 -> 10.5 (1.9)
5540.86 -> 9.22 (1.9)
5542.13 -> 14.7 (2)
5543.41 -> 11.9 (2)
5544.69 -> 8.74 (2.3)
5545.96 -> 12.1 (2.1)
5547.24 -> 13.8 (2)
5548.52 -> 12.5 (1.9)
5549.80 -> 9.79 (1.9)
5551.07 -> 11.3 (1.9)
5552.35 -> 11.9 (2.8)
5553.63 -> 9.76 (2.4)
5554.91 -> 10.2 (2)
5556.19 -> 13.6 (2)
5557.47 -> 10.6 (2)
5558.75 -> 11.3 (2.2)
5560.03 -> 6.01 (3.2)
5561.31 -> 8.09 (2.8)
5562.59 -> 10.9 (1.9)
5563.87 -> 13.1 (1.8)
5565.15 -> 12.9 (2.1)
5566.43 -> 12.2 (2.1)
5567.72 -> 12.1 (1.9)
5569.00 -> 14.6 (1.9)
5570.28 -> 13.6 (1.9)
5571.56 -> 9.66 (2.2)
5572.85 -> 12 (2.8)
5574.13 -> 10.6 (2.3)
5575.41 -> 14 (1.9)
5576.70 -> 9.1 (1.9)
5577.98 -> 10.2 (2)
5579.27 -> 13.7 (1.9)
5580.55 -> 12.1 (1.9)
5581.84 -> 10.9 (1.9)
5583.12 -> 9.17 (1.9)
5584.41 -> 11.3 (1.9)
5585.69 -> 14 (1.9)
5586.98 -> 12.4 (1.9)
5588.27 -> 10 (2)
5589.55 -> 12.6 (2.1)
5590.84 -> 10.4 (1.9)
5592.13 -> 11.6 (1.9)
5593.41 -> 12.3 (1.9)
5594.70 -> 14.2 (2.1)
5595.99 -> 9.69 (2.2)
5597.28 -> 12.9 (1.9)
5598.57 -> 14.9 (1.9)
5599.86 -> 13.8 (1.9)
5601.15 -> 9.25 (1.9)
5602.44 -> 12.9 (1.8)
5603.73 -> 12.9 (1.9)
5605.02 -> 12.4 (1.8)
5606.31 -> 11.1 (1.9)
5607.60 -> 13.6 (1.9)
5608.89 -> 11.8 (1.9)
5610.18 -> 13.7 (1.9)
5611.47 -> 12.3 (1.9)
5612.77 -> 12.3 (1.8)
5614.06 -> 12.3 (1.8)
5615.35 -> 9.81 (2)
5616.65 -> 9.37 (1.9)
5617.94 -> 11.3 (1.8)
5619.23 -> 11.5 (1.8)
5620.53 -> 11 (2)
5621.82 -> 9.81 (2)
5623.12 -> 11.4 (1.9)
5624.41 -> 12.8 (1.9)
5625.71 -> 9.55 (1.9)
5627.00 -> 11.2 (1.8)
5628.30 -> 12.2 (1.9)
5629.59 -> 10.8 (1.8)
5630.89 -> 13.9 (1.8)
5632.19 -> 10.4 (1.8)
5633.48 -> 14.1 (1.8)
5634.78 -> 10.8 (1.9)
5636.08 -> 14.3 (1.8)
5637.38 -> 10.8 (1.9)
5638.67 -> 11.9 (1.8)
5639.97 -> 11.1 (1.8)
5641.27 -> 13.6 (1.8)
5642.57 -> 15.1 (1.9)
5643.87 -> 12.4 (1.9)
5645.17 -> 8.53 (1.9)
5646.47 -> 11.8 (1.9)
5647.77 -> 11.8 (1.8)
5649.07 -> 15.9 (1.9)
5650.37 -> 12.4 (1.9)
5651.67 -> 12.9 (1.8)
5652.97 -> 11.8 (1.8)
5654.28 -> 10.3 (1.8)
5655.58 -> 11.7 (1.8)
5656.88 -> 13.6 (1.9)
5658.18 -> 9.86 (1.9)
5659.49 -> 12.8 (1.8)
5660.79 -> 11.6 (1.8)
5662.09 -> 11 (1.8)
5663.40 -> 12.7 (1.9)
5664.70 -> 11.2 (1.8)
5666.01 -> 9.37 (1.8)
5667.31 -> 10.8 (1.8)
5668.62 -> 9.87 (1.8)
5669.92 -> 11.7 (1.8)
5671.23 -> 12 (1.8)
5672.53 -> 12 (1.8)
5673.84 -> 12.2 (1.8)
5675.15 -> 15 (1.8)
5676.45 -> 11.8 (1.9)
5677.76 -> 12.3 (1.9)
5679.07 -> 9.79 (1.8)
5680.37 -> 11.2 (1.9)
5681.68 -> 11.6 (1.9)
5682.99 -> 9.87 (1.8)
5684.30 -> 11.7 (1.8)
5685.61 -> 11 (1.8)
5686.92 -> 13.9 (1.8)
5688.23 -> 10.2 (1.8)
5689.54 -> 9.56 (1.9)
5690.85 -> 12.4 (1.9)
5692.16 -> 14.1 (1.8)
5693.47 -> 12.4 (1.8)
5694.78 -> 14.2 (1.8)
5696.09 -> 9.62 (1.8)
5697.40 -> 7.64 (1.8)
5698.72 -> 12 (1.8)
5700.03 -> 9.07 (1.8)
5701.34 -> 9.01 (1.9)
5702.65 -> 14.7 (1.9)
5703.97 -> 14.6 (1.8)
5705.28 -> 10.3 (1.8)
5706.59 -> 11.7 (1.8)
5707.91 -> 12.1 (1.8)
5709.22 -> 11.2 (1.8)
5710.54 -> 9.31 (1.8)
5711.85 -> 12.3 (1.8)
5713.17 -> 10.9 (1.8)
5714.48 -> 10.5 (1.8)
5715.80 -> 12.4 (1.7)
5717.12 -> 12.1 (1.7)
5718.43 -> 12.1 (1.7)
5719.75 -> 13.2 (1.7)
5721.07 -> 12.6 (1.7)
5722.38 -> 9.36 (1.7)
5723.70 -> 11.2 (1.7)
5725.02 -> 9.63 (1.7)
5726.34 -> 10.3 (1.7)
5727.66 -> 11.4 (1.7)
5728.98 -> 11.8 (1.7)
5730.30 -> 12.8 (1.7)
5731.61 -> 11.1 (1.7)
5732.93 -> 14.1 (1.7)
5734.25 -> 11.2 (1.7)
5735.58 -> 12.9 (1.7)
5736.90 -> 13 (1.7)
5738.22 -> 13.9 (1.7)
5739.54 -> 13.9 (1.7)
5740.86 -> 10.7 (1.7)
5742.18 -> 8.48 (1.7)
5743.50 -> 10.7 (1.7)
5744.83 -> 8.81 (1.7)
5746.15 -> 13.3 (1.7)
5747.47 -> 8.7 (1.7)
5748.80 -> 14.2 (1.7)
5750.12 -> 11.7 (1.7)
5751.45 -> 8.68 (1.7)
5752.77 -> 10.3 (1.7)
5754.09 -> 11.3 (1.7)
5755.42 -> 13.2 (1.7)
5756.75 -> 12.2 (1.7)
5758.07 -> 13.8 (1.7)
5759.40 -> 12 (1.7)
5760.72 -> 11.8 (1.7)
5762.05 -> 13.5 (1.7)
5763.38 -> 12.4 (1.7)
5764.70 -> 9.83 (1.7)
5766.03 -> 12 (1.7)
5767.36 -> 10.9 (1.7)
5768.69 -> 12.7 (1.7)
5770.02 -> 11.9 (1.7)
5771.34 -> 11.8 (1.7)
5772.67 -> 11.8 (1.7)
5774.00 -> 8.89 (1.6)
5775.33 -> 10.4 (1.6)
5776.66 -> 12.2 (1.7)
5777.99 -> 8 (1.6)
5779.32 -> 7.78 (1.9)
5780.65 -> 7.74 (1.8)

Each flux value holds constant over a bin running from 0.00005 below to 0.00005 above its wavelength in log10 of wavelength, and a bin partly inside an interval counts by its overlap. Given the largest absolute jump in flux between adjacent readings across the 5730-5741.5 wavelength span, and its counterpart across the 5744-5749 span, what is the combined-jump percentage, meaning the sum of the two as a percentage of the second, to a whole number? 158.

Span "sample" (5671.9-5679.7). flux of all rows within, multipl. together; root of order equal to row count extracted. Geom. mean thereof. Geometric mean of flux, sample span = 12.1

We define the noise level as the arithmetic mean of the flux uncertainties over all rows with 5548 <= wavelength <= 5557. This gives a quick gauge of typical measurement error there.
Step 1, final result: 2.13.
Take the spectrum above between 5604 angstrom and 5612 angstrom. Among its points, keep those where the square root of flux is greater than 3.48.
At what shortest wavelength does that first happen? 5605.02 angstrom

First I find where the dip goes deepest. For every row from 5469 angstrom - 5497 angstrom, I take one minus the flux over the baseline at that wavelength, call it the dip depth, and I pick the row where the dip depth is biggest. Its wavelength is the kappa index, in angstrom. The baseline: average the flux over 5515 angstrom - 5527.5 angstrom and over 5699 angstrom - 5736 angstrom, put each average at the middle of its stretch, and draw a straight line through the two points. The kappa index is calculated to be 5492.59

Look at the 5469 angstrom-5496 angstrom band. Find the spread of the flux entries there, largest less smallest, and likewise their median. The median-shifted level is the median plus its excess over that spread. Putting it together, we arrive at 18.7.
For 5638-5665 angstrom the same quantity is 16.2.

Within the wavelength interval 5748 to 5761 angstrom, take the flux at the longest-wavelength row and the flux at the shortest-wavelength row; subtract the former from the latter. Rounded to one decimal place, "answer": 2.4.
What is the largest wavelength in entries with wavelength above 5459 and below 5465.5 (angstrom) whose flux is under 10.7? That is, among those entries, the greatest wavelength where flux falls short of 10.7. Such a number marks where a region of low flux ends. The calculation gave 5464.83 angstrom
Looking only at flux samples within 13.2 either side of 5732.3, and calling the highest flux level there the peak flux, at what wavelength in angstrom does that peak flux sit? 5732.93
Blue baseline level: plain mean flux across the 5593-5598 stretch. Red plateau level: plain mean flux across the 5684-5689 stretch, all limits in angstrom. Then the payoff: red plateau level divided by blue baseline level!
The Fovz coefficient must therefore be 0.95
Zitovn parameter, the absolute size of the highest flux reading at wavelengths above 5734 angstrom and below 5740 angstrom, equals 13.9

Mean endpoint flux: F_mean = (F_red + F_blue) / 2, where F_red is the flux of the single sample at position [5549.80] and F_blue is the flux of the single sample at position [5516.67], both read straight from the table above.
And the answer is 10.0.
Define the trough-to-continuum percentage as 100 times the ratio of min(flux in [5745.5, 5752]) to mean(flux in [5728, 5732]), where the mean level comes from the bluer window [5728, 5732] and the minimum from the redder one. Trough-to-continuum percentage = 73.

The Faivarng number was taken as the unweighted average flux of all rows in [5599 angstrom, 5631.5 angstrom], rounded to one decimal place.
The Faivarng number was 11.7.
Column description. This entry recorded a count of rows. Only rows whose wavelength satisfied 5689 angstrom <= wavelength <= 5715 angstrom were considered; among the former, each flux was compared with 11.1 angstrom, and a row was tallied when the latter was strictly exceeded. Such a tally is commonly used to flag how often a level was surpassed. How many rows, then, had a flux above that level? 11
